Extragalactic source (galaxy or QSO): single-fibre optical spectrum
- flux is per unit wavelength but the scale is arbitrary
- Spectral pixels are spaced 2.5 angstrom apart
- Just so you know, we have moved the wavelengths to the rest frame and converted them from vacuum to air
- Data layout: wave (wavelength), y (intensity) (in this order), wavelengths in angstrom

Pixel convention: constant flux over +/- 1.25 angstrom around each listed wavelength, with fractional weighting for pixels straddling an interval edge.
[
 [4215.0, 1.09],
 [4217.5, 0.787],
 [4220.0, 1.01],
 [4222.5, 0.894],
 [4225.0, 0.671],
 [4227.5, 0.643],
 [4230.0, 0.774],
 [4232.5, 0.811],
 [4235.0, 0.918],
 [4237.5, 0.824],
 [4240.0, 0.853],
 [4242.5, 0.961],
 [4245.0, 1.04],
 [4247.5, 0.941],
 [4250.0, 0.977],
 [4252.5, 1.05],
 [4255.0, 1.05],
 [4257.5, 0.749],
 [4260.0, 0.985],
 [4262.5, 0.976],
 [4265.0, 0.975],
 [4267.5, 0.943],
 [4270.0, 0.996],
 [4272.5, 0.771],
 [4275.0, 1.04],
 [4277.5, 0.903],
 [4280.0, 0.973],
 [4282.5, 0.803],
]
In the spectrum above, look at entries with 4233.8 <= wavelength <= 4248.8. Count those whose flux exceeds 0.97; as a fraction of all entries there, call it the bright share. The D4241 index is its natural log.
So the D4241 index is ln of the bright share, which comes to -1.8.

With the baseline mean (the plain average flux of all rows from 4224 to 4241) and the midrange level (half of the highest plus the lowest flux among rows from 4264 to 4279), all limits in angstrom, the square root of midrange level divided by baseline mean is 1.07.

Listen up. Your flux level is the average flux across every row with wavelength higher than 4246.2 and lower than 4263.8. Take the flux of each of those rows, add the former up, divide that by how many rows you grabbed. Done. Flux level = 0.961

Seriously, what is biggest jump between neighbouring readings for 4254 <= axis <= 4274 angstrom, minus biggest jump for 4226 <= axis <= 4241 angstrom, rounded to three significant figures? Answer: 0.170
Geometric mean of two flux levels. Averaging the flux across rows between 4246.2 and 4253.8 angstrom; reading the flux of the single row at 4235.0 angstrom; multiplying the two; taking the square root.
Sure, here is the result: 0.95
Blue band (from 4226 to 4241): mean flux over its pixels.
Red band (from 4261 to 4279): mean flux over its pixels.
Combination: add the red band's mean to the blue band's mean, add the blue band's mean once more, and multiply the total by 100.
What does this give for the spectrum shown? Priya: 255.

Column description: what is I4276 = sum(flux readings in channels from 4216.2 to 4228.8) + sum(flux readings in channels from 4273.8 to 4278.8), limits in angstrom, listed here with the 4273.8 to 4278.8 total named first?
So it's 5.9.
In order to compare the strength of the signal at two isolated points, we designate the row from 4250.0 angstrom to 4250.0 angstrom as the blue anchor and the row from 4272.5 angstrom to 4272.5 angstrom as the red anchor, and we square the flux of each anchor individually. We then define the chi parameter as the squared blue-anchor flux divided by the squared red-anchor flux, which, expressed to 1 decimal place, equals 1.6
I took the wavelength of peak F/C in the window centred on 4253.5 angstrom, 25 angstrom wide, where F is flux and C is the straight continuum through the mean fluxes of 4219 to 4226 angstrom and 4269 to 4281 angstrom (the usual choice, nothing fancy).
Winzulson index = 4245.0 angstrom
